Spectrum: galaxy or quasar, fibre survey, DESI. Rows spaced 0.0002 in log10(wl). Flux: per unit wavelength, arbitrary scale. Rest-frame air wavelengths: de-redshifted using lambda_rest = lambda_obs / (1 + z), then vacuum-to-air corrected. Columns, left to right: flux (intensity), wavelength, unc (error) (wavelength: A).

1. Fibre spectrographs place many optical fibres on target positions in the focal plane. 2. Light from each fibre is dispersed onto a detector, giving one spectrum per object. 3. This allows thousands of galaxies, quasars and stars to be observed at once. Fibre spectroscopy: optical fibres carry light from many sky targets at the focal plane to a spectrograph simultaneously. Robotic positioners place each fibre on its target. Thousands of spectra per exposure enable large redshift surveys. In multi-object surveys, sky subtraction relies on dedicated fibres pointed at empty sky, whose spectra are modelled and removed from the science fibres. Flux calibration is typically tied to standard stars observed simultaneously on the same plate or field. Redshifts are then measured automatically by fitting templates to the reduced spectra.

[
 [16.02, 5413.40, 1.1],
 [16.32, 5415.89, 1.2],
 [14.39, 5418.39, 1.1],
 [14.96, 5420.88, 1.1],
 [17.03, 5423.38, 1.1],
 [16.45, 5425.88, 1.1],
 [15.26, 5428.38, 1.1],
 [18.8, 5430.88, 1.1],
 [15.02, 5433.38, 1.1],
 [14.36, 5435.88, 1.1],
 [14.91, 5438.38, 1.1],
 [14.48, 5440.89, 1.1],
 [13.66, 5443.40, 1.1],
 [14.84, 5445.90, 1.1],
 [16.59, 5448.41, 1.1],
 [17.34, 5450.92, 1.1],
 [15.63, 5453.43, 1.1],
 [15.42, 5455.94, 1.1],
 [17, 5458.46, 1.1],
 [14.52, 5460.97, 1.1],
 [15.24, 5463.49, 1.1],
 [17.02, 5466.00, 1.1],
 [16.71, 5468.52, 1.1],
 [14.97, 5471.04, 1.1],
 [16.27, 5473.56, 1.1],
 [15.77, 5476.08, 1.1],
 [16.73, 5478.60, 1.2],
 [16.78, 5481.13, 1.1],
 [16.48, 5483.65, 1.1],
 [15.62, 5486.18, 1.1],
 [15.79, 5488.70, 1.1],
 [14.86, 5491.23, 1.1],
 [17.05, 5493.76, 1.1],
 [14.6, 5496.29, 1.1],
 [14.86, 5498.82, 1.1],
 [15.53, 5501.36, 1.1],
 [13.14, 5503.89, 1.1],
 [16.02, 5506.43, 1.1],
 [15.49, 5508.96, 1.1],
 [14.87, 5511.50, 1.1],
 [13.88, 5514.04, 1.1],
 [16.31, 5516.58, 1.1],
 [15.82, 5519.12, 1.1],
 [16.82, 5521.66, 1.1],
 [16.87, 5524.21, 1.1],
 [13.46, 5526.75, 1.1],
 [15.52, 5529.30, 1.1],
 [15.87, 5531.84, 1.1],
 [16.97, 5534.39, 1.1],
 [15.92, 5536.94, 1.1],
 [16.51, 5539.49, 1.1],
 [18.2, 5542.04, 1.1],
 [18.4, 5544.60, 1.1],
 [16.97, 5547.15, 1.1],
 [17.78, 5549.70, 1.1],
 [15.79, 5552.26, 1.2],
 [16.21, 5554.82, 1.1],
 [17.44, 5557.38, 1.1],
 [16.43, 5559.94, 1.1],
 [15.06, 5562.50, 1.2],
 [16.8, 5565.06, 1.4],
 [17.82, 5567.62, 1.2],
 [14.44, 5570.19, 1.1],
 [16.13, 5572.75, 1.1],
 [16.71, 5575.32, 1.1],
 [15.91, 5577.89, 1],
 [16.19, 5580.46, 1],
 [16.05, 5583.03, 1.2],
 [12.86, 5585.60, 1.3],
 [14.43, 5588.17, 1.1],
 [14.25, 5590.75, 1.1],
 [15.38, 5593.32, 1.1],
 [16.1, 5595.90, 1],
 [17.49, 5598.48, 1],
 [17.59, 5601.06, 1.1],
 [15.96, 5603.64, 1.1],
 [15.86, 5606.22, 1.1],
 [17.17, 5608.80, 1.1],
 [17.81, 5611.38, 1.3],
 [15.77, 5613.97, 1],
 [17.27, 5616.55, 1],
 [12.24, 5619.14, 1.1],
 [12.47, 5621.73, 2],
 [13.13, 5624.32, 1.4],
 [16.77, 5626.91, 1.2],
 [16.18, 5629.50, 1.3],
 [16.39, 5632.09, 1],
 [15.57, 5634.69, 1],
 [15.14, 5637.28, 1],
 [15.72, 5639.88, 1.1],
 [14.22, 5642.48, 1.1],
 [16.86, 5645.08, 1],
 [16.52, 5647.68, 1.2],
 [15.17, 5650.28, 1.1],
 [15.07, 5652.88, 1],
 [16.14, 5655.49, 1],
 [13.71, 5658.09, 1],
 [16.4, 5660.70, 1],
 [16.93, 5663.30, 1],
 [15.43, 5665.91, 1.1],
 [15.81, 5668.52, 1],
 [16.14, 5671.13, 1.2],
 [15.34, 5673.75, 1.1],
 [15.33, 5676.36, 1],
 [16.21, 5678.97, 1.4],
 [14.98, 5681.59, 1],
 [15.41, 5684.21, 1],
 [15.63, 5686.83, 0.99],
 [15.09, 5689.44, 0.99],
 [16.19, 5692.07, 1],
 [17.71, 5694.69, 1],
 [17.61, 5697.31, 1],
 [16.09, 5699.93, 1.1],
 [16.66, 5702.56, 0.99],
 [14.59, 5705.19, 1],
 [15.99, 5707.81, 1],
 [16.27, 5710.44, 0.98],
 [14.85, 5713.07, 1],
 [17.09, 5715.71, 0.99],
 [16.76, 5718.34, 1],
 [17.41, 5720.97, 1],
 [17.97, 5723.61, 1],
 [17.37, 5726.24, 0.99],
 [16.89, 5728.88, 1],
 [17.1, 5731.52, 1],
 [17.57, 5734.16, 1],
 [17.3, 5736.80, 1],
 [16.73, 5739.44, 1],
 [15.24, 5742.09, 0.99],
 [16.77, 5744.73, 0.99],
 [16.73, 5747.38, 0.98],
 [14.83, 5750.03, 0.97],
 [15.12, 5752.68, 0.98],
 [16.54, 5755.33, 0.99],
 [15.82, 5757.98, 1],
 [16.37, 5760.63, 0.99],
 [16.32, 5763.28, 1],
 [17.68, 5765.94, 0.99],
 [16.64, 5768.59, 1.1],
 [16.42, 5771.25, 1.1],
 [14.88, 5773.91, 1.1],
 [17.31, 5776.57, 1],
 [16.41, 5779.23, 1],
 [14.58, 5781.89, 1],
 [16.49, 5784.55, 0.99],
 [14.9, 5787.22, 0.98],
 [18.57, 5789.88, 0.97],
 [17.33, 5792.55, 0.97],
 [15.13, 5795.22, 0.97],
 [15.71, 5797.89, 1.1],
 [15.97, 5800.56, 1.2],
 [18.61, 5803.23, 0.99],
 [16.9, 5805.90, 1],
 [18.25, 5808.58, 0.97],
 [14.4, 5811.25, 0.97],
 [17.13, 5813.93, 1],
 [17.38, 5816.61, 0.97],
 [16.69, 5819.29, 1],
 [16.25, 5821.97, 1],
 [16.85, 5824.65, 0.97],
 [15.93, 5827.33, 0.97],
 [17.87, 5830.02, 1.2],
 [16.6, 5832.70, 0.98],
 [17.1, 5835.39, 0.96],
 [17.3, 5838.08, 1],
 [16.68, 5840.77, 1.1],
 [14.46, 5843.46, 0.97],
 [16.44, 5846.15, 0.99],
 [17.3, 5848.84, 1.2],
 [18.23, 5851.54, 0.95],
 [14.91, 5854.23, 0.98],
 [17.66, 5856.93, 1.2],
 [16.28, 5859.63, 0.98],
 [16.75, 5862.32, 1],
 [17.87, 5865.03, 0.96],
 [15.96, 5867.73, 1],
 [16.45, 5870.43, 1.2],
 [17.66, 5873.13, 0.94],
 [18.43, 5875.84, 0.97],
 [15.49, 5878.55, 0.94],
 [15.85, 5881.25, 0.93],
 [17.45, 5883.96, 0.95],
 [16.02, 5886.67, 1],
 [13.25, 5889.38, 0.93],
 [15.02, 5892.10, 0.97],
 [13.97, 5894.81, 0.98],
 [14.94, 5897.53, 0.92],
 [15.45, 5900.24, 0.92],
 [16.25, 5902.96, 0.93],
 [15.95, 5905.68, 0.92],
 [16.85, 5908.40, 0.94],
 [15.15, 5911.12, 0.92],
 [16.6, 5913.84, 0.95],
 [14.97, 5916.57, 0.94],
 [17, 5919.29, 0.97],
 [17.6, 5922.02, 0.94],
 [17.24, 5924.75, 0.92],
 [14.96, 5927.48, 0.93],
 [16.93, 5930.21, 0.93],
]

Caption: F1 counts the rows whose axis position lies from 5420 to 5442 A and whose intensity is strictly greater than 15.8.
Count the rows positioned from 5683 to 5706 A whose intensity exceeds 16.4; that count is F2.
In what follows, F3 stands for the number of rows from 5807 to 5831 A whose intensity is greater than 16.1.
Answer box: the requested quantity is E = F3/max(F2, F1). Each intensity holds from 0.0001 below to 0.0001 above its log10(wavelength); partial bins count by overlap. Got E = 2.3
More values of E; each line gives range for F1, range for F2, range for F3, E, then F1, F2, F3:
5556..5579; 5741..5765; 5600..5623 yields 0.6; 7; 3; 4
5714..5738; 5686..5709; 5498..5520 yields 0.1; 9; 3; 1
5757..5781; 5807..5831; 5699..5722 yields 0.6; 8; 6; 5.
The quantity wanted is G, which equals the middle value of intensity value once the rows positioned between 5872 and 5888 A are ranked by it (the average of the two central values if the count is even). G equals 16.7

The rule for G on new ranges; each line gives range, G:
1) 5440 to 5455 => 15.2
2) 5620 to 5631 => 14.7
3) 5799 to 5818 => 17.1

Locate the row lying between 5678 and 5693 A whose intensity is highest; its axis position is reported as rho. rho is 5678.97 A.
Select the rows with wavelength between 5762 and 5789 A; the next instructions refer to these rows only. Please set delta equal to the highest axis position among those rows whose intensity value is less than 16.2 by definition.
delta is 5787.22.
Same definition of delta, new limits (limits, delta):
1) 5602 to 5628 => 5624.32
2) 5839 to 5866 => 5854.23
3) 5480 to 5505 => 5503.89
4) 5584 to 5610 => 5606.22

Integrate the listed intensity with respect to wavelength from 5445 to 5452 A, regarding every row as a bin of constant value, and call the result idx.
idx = 114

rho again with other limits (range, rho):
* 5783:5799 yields 5789.88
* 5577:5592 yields 5580.46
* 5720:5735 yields 5723.61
